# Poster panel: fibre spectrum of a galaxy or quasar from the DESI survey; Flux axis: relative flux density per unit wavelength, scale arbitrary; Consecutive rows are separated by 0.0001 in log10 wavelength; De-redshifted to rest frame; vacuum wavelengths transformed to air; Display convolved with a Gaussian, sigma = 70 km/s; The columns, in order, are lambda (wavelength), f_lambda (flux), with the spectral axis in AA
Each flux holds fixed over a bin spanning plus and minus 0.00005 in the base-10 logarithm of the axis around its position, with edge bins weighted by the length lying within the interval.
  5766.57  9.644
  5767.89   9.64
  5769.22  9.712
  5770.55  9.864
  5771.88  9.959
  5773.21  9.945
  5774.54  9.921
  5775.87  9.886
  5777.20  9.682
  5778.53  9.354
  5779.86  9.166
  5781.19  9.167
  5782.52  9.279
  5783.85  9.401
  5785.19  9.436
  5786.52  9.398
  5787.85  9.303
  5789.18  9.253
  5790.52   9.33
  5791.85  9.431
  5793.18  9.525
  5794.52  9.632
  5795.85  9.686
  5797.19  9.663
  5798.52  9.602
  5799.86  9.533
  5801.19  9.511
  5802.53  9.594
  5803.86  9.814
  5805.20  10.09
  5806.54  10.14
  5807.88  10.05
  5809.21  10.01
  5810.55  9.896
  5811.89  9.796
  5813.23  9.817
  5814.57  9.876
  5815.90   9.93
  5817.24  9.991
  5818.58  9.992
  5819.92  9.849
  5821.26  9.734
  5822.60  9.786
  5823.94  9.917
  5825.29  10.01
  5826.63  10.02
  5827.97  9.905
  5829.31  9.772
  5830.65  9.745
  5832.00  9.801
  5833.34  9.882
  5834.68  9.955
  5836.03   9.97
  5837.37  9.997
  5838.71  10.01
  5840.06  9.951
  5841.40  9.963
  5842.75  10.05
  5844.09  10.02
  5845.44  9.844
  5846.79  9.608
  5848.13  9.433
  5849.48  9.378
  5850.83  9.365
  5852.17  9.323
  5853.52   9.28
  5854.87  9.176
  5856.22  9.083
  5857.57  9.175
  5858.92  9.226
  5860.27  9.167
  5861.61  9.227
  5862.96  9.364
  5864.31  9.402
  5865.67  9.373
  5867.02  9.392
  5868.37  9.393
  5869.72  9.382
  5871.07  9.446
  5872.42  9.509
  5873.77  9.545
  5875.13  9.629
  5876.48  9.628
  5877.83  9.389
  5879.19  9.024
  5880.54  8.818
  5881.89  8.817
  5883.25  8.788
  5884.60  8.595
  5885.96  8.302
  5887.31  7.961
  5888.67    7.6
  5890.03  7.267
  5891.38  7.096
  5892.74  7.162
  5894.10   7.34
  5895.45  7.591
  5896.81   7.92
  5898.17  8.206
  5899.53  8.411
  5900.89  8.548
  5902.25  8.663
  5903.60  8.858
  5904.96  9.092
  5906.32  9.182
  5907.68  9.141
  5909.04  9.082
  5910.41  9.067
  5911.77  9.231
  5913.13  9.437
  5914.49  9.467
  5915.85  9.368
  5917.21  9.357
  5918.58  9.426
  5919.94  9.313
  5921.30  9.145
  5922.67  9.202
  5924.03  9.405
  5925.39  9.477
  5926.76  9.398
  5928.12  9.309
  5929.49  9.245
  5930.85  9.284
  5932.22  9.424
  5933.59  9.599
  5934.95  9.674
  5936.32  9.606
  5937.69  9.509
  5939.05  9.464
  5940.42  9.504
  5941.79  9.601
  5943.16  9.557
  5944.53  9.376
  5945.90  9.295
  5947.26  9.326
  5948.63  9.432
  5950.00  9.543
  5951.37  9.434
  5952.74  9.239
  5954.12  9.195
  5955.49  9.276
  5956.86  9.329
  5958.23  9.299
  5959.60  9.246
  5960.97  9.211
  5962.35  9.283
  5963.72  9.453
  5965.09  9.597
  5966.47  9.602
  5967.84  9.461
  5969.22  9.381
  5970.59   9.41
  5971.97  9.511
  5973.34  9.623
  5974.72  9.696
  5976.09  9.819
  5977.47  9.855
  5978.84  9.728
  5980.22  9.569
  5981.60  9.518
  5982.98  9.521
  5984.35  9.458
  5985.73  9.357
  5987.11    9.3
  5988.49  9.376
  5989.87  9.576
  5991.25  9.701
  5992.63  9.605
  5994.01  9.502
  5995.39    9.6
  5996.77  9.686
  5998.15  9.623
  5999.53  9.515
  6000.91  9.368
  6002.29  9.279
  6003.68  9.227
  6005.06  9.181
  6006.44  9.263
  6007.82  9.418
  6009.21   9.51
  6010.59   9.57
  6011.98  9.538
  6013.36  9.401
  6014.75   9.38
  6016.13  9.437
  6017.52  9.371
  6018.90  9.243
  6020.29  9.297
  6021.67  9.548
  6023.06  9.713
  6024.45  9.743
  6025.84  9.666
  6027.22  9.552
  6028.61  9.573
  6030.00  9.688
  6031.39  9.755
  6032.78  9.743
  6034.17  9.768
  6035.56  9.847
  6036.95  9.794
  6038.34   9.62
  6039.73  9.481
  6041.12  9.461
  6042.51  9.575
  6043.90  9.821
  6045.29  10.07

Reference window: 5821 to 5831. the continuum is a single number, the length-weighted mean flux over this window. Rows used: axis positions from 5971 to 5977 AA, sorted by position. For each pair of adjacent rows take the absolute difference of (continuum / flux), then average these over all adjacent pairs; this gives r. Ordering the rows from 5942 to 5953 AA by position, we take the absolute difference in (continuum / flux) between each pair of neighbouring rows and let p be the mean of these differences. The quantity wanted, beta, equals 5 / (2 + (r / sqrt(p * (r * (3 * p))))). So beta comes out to 0.75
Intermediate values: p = 0.013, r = 0.011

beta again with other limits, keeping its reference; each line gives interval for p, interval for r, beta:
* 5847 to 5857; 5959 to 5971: 0.48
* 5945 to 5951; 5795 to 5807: 0.60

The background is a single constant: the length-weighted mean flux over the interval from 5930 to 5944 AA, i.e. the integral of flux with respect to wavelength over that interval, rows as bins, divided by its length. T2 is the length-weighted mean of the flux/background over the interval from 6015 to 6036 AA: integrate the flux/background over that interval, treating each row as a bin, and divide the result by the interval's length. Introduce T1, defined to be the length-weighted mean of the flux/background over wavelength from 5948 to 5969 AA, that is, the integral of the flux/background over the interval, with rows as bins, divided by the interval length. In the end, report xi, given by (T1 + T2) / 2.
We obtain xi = 1.00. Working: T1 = 0.98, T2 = 1.01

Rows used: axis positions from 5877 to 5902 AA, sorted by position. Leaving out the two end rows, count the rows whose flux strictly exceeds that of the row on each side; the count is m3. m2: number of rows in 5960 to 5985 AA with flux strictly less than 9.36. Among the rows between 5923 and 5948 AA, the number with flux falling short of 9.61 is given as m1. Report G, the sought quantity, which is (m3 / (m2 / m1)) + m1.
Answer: 17.0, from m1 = 17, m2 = 2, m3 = 0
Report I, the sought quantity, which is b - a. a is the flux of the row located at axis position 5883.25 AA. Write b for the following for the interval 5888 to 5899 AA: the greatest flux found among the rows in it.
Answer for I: -0.6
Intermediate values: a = 8.788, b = 8.206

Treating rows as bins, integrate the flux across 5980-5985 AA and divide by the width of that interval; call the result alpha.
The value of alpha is 9.5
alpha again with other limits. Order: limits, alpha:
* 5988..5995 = 9.6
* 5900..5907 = 8.9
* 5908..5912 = 9.1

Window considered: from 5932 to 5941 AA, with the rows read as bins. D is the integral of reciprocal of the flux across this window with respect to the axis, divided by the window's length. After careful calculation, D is 0.105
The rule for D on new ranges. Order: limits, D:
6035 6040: 0.103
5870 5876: 0.105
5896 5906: 0.117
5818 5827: 0.101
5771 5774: 0.100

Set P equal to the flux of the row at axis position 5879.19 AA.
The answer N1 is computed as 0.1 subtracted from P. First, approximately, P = 9.024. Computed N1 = 8.9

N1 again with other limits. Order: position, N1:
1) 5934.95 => 9.6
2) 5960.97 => 9.1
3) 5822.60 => 9.7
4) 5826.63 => 9.9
